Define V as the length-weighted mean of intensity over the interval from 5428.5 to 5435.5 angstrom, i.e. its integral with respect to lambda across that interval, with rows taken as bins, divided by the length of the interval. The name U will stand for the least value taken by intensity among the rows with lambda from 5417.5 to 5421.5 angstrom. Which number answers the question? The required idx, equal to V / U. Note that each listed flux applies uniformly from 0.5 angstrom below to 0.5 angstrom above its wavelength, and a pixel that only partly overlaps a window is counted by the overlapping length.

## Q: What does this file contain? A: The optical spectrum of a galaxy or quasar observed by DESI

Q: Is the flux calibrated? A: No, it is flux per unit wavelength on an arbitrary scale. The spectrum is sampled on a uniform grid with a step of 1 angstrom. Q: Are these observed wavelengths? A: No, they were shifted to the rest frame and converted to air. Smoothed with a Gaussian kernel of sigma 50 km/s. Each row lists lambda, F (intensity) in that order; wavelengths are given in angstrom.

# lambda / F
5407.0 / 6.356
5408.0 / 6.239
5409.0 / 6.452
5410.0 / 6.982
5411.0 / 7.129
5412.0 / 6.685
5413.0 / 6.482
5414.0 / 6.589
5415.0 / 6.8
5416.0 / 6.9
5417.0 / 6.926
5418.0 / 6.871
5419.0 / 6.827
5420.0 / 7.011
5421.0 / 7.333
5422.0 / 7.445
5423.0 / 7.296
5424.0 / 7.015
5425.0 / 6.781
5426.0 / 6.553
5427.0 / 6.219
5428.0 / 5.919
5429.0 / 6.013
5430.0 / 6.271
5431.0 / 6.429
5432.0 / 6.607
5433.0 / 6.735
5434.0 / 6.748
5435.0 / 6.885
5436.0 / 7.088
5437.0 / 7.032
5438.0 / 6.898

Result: 0.96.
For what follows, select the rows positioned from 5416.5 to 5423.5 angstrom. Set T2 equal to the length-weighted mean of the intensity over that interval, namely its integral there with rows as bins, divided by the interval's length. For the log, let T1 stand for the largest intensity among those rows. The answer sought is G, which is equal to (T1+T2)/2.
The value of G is 7.27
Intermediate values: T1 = 7.445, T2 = 7.10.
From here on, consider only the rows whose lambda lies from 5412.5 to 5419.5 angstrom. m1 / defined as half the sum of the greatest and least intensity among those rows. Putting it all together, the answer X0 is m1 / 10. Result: 0.670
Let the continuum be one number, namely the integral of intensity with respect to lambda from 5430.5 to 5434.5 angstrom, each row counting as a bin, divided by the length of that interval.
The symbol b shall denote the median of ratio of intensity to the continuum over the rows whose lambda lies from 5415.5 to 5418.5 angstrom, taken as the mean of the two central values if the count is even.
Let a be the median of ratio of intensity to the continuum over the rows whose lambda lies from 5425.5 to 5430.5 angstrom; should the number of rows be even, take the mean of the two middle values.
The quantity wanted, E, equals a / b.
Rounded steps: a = 0.94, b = 1.04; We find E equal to 0.90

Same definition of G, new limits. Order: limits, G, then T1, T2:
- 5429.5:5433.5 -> 6.62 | 6.735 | 6.51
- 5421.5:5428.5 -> 7.10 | 7.445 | 6.75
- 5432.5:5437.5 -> 6.99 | 7.088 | 6.90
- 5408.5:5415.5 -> 6.93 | 7.129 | 6.73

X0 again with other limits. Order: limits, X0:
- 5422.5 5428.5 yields 0.661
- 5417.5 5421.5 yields 0.708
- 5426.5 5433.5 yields 0.633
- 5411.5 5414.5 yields 0.658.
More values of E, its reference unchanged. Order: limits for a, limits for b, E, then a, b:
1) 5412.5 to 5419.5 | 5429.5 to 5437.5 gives 1.01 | 1.03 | 1.02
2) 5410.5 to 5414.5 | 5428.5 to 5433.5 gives 1.03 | 1.00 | 0.97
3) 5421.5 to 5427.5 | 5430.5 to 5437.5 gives 1.02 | 1.04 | 1.02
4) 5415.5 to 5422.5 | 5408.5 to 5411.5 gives 0.99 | 1.04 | 1.05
